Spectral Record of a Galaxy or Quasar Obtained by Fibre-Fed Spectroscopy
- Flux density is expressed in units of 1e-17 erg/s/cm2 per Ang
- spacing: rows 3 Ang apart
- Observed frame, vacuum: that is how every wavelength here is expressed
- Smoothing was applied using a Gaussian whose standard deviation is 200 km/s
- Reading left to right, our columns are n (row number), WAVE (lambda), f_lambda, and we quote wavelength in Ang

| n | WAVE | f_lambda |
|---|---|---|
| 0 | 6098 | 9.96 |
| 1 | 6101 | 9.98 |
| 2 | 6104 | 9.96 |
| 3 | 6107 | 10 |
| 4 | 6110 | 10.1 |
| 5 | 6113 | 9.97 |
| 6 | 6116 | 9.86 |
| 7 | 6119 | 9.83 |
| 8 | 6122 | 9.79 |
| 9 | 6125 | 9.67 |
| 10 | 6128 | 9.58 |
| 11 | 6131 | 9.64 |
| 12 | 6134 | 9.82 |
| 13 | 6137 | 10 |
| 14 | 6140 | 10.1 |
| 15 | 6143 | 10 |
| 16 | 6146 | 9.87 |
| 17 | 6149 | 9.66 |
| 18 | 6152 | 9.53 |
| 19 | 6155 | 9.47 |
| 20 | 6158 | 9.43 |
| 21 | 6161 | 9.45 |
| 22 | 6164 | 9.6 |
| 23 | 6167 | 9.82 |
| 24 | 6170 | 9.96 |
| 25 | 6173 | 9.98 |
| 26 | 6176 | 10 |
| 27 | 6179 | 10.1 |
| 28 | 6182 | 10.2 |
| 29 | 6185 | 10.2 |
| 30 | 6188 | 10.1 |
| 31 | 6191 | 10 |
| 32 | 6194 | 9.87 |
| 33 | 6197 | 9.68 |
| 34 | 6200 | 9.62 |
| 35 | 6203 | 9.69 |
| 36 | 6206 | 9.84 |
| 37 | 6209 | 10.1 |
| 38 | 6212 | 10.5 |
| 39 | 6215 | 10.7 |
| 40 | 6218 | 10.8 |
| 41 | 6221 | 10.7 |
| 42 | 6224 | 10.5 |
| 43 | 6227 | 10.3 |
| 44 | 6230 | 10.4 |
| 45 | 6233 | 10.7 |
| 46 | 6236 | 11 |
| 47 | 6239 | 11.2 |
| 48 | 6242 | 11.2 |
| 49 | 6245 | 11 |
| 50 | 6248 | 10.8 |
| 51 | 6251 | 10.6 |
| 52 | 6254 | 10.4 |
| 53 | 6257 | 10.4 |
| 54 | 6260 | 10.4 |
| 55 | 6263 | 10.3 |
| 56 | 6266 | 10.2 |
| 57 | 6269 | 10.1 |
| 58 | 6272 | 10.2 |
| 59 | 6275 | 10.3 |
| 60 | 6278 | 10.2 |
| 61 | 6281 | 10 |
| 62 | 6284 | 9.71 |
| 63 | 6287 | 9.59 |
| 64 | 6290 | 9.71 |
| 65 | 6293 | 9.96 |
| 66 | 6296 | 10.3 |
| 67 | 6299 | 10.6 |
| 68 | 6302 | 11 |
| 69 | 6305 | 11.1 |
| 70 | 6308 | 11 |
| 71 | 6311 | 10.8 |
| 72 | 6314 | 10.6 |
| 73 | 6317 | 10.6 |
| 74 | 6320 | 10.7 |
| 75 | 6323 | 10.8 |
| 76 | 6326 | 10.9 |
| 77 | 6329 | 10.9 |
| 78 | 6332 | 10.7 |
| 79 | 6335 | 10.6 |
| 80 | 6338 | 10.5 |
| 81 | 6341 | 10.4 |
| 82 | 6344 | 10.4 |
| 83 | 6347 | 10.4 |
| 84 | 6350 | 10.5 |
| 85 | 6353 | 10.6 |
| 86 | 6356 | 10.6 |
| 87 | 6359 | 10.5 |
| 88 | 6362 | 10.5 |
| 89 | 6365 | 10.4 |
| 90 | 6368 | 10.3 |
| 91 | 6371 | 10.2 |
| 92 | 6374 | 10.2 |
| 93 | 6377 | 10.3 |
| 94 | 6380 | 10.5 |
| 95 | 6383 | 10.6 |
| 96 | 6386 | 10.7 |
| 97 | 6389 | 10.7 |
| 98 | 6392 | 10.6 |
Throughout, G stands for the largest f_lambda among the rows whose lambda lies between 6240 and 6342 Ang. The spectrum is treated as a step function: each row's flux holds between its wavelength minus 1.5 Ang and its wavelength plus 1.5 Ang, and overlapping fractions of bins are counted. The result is 11.2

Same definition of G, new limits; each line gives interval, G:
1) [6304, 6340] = 11.1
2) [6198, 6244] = 11.2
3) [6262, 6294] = 10.3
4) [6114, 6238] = 11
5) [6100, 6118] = 10.1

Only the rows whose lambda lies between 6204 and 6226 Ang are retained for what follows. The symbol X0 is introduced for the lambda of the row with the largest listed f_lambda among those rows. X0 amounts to 6218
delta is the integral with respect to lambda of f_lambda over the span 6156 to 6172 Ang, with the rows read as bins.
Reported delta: 155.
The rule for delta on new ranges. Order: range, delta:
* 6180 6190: 102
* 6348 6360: 127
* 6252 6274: 226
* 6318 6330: 130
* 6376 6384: 84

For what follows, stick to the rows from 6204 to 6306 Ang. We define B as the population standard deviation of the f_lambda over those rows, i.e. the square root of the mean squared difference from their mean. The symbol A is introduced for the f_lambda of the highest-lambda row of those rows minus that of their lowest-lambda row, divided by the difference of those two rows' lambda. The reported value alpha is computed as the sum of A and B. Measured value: 0.44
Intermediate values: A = 0.01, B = 0.42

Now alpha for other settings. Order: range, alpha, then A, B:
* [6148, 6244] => 0.52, 0.02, 0.50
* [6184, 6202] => 0.17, -0.04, 0.21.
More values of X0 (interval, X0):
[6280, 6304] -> 6302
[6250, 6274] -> 6251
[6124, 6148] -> 6140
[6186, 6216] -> 6215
